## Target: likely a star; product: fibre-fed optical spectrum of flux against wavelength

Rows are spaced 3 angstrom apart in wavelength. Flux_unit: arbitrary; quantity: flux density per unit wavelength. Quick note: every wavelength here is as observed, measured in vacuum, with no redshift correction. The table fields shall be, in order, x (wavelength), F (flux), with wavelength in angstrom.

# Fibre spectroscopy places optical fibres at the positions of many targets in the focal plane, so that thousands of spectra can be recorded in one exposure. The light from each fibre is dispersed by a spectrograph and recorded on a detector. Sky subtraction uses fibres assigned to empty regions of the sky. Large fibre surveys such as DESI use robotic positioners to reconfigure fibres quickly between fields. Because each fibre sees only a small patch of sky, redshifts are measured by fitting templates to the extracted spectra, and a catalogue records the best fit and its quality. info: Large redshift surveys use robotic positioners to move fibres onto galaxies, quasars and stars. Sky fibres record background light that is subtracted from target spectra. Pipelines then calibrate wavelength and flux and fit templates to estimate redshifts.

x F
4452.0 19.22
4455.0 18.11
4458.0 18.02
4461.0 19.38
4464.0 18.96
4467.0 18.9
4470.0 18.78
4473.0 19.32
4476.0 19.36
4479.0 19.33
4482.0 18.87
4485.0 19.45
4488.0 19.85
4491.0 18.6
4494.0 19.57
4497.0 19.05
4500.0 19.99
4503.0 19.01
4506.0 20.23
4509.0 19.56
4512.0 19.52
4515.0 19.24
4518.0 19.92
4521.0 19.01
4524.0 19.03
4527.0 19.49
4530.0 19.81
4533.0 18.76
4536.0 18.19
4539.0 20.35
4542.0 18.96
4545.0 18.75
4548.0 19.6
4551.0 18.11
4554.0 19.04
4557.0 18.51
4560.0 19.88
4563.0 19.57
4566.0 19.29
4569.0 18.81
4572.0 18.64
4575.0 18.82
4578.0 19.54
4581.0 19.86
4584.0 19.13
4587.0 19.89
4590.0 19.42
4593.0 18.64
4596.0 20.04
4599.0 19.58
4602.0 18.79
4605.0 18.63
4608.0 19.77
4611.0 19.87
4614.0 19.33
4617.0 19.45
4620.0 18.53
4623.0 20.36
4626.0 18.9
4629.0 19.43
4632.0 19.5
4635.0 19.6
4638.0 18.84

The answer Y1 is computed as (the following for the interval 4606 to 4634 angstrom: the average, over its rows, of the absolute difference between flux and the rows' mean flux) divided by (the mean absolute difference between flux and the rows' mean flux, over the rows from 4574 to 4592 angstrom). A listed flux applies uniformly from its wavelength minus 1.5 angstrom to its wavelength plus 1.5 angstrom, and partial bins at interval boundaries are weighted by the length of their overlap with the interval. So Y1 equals 1.15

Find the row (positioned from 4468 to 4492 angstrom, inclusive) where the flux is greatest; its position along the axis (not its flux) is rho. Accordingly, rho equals 4488.0 angstrom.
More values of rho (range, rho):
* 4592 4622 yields 4596.0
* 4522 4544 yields 4539.0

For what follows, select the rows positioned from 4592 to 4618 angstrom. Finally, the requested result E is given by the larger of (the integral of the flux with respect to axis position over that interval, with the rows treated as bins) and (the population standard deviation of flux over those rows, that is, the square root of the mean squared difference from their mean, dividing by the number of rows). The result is 503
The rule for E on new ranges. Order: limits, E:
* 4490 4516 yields 505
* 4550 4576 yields 494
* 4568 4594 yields 500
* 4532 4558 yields 492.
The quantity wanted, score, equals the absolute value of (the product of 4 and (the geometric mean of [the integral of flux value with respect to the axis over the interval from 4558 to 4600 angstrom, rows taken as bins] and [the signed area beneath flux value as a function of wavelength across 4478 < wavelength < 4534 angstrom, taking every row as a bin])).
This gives 3758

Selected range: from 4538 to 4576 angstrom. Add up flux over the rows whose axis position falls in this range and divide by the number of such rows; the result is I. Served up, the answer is 19.1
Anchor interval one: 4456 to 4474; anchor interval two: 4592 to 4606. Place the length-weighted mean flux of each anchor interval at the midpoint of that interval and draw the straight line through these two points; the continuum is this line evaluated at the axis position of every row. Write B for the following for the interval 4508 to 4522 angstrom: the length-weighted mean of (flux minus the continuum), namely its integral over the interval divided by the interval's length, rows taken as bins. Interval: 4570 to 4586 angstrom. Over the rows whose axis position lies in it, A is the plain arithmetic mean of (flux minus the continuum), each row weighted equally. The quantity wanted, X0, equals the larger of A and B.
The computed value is 0.5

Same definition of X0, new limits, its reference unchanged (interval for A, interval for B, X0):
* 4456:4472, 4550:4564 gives 0.0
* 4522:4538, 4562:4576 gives 0.0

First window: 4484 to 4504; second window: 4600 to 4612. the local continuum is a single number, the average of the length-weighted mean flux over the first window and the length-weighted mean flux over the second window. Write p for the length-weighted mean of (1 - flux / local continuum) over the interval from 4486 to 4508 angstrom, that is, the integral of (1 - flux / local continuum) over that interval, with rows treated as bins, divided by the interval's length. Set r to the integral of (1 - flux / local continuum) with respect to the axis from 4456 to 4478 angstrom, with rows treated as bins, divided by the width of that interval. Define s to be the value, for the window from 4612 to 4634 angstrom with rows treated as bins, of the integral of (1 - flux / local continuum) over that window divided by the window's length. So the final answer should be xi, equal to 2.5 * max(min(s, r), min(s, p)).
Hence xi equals -0.01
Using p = -0.008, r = 0.019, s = -0.003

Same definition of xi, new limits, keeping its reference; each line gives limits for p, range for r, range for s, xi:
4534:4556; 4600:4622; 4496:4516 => -0.03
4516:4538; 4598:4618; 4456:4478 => 0.01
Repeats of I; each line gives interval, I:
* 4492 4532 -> 19.5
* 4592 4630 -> 19.3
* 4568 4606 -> 19.2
